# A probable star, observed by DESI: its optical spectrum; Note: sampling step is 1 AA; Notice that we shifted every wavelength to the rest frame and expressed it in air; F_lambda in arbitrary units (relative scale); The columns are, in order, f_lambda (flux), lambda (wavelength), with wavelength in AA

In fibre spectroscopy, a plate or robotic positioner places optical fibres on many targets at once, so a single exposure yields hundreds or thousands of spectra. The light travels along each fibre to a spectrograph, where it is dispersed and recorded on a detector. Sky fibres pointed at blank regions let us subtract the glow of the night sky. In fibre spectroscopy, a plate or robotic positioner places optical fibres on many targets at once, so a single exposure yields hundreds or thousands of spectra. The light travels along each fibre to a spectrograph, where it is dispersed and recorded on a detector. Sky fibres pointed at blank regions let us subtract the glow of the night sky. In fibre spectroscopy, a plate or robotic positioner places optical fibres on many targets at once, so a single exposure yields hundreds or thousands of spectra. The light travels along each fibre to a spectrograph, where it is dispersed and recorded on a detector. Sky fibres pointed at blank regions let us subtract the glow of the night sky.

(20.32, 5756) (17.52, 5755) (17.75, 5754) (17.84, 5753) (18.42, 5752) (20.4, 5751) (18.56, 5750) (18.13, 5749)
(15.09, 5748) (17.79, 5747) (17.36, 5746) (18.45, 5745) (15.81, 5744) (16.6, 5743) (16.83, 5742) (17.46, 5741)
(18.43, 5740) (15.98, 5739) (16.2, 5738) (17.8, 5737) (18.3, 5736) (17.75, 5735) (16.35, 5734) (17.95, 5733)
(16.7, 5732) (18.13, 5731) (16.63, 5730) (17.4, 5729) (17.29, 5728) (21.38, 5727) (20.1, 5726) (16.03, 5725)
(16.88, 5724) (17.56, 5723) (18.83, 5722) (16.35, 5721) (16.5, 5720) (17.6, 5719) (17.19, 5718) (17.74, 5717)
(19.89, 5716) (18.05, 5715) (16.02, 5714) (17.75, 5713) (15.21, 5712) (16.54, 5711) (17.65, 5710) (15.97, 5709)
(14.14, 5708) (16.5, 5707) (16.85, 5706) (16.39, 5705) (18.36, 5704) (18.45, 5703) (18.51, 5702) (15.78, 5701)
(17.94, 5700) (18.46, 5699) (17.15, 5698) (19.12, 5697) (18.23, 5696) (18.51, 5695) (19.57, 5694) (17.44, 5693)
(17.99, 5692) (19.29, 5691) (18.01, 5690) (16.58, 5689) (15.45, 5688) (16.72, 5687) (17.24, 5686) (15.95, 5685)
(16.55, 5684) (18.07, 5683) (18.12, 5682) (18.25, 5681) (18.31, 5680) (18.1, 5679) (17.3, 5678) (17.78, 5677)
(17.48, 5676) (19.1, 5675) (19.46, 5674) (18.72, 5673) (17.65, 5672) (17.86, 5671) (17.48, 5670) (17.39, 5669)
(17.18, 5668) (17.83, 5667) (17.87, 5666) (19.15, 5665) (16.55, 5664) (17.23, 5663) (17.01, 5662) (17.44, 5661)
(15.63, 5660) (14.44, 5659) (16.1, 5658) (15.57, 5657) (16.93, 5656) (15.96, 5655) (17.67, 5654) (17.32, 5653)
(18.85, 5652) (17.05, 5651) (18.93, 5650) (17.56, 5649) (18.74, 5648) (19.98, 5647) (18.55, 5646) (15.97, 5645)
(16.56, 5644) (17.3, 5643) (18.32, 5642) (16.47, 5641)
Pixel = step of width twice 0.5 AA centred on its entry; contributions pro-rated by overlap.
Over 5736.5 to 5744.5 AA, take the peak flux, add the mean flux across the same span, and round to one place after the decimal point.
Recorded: 35.3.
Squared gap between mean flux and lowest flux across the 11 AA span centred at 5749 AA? 7.2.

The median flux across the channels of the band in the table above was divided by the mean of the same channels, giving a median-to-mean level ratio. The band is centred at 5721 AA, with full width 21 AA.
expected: 0.99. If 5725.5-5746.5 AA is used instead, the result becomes 0.99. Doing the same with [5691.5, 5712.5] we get 1.02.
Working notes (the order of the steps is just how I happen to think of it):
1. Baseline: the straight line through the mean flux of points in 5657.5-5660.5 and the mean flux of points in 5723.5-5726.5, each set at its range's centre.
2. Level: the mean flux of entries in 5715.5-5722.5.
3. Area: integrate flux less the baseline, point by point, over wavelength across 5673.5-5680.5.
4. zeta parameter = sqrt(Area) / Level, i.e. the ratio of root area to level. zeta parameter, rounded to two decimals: 0.22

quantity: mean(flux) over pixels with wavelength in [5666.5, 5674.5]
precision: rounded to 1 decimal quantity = 17.9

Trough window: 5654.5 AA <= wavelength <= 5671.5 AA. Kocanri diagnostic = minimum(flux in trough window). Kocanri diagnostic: 14.44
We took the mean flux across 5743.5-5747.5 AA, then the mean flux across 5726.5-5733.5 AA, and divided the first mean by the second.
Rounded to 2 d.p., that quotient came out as 0.97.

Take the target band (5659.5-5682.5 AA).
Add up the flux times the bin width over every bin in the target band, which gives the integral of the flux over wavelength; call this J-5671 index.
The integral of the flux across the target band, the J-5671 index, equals 409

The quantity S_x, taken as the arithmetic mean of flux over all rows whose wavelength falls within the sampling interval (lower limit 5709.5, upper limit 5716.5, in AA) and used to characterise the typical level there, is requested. 17.3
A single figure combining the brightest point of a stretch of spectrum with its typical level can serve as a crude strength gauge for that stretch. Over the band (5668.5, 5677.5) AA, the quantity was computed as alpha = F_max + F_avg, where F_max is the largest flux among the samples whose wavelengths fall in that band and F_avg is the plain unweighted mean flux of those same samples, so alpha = 37.6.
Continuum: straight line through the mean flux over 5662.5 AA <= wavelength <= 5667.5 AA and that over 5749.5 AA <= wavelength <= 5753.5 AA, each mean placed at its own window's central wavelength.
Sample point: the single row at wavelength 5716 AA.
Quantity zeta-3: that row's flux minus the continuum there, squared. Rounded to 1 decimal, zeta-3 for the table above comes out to 2.3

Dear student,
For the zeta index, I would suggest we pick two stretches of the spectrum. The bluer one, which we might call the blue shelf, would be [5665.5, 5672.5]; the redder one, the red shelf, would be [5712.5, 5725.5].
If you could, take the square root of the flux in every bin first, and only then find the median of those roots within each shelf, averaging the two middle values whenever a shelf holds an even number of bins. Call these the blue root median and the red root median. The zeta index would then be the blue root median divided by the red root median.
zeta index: 1.00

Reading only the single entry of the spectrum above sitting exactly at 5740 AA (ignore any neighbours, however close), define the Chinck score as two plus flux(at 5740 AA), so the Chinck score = 20.4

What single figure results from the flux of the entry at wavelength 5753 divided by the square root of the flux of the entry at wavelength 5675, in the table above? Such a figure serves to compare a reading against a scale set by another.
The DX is 4.1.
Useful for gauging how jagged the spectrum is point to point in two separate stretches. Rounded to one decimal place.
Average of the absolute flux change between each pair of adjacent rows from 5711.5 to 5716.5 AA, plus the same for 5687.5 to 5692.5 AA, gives 3.3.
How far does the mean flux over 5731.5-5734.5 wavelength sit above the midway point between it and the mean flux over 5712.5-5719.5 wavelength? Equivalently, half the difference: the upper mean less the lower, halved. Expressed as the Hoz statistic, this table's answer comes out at -0.37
